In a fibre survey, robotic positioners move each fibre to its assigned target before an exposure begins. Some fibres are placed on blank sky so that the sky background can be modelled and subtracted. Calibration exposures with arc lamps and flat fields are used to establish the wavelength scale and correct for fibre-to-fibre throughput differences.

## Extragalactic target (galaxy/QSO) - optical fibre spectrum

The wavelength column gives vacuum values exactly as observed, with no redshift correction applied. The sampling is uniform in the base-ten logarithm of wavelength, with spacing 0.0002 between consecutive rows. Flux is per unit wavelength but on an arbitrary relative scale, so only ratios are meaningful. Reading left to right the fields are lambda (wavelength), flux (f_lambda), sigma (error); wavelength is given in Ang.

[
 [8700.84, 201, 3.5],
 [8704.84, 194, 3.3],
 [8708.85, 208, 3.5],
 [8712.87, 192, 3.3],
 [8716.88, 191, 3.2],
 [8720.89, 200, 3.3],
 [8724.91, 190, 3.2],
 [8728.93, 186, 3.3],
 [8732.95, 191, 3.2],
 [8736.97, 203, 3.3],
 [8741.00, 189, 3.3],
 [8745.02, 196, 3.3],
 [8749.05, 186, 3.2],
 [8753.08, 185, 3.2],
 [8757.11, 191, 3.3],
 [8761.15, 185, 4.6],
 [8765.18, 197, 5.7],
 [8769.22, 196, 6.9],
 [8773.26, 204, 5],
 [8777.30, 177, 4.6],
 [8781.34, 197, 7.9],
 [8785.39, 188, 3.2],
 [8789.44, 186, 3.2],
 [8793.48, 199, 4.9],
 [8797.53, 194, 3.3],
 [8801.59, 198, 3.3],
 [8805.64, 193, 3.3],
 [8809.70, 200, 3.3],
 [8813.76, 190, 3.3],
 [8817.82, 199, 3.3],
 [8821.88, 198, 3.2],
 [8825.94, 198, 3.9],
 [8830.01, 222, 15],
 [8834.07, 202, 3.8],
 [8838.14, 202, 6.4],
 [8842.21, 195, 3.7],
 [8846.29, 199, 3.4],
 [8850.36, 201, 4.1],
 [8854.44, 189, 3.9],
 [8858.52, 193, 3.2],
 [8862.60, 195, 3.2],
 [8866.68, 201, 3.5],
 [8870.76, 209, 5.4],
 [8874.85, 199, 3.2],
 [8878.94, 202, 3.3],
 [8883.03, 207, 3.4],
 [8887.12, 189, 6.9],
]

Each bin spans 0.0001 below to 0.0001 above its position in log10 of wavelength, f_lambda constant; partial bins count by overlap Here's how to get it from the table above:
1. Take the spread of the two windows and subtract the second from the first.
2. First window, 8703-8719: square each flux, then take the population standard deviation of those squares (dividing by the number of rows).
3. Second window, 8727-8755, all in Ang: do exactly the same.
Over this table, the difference 390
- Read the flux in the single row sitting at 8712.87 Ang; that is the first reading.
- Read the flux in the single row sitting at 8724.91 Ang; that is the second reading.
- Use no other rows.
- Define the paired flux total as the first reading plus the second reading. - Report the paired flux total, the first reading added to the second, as 382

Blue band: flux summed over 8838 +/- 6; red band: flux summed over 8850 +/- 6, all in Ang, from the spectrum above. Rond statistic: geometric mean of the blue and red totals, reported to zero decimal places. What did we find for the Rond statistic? 594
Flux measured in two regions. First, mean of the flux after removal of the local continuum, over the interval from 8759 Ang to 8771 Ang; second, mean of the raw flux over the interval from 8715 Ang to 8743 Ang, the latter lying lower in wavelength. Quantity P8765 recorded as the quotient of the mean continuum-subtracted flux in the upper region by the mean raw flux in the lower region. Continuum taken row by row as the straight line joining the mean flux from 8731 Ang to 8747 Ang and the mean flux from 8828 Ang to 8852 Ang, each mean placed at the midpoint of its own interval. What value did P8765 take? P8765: -0.023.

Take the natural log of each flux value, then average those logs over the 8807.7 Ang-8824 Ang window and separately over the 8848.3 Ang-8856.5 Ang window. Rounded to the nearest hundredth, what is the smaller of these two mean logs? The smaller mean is 5.27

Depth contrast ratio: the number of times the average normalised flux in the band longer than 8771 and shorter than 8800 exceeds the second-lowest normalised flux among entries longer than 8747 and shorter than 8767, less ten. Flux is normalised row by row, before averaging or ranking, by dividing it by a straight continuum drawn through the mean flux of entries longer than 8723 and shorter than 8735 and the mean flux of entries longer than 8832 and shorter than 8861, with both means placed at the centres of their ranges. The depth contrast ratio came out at -8.97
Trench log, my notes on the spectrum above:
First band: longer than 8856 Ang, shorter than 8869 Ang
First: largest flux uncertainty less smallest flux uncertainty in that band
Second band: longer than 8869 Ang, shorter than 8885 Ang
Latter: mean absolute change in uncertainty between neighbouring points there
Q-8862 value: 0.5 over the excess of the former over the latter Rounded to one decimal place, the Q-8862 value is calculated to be -1.0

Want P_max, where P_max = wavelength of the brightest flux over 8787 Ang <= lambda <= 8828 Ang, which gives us 8809.70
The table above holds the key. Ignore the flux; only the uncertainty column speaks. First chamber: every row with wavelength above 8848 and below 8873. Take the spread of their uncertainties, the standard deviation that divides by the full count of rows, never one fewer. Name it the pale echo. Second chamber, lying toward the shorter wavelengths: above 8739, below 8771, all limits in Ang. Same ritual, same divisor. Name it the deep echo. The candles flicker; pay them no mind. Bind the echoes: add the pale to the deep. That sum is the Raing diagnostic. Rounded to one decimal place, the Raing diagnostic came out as 2.1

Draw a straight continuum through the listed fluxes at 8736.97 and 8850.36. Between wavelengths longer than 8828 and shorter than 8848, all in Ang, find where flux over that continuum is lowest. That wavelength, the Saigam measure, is 8842.21 Ang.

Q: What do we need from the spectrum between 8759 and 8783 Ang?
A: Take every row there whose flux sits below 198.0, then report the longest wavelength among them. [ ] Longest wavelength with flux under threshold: 8781.34 Ang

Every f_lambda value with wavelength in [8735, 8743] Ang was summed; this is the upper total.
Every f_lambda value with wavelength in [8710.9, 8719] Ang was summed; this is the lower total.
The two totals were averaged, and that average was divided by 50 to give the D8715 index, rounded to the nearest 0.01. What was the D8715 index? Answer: 7.75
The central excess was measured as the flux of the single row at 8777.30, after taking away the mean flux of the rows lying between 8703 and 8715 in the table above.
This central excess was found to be -21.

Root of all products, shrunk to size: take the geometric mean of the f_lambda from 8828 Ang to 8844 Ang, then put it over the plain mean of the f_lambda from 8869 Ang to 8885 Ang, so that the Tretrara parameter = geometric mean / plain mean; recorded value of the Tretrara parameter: 1.00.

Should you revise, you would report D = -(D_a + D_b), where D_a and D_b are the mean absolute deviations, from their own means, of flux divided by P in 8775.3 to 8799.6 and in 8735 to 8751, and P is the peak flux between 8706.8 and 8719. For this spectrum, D -0.060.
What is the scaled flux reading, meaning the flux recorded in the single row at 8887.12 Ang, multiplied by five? 945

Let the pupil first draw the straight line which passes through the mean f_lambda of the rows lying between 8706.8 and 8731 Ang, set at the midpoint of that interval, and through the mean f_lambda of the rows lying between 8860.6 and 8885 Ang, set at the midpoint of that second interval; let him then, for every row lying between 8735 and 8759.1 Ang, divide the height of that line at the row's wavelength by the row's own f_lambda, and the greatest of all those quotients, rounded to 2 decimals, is 1.06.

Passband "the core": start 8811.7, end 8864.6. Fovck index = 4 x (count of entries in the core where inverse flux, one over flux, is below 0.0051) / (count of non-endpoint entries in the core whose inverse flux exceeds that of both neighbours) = 16.0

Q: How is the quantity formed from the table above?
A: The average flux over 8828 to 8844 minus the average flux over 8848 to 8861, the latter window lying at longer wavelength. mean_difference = 11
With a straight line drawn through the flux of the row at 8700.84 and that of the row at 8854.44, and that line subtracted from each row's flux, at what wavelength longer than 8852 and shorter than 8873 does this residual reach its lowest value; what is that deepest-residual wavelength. 8854.44 Ang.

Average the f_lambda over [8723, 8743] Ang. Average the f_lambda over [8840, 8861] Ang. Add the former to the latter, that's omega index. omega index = 387.2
